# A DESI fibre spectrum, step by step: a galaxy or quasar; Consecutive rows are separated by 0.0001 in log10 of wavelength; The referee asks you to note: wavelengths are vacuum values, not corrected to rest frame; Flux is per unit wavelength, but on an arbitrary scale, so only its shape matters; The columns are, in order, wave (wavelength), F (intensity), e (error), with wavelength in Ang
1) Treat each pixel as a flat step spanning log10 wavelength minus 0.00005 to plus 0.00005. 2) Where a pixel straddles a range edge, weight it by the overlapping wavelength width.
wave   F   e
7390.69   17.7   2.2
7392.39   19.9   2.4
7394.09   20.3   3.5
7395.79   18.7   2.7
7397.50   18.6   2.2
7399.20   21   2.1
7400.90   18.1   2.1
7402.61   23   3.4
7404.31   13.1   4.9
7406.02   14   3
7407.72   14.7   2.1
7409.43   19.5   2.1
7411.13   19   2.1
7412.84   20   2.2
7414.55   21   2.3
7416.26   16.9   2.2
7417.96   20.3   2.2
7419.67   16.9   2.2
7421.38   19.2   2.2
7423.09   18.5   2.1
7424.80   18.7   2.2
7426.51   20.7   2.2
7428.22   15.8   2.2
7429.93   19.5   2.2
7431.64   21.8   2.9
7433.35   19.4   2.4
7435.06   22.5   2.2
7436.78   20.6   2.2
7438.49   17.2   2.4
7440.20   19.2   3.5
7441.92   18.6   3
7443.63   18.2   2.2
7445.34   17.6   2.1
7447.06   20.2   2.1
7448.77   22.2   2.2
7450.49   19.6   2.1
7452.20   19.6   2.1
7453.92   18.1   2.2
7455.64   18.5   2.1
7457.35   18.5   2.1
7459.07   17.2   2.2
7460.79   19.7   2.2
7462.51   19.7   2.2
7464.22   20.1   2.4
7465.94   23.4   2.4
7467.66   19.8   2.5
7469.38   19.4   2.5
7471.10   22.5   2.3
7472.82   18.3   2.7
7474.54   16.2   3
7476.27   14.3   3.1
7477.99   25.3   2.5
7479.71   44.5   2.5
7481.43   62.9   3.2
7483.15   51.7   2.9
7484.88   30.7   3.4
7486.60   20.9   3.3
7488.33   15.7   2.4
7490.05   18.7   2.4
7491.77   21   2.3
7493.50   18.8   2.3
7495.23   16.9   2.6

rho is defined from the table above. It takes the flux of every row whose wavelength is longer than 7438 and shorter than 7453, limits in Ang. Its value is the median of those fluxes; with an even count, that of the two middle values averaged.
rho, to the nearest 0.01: 19.20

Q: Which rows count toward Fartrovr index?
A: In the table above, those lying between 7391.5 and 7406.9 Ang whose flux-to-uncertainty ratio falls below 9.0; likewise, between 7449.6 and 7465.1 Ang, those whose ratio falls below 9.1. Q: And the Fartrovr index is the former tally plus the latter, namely 15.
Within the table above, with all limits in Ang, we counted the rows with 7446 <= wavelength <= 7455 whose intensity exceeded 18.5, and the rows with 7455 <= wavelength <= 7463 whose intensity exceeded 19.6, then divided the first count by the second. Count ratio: 2.00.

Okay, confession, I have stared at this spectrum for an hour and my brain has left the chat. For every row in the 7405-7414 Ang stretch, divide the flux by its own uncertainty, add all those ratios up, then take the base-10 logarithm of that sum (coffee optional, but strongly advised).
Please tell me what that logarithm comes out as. 1.59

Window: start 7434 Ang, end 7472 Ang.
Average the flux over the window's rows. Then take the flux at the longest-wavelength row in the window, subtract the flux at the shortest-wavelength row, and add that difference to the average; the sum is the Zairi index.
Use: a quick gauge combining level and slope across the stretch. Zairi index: 19.7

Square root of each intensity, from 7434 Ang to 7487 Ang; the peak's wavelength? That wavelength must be 7481.43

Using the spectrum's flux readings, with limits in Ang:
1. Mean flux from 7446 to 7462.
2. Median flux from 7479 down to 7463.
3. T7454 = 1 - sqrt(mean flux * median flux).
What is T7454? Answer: -18.5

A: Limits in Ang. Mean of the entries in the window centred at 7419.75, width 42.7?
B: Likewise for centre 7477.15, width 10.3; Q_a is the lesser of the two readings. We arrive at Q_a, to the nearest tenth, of 18.8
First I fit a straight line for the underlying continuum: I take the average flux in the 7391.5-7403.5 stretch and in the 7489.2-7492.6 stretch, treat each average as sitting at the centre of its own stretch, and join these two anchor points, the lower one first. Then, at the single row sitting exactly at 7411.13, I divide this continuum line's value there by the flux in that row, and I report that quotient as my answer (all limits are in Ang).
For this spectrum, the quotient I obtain 1.05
